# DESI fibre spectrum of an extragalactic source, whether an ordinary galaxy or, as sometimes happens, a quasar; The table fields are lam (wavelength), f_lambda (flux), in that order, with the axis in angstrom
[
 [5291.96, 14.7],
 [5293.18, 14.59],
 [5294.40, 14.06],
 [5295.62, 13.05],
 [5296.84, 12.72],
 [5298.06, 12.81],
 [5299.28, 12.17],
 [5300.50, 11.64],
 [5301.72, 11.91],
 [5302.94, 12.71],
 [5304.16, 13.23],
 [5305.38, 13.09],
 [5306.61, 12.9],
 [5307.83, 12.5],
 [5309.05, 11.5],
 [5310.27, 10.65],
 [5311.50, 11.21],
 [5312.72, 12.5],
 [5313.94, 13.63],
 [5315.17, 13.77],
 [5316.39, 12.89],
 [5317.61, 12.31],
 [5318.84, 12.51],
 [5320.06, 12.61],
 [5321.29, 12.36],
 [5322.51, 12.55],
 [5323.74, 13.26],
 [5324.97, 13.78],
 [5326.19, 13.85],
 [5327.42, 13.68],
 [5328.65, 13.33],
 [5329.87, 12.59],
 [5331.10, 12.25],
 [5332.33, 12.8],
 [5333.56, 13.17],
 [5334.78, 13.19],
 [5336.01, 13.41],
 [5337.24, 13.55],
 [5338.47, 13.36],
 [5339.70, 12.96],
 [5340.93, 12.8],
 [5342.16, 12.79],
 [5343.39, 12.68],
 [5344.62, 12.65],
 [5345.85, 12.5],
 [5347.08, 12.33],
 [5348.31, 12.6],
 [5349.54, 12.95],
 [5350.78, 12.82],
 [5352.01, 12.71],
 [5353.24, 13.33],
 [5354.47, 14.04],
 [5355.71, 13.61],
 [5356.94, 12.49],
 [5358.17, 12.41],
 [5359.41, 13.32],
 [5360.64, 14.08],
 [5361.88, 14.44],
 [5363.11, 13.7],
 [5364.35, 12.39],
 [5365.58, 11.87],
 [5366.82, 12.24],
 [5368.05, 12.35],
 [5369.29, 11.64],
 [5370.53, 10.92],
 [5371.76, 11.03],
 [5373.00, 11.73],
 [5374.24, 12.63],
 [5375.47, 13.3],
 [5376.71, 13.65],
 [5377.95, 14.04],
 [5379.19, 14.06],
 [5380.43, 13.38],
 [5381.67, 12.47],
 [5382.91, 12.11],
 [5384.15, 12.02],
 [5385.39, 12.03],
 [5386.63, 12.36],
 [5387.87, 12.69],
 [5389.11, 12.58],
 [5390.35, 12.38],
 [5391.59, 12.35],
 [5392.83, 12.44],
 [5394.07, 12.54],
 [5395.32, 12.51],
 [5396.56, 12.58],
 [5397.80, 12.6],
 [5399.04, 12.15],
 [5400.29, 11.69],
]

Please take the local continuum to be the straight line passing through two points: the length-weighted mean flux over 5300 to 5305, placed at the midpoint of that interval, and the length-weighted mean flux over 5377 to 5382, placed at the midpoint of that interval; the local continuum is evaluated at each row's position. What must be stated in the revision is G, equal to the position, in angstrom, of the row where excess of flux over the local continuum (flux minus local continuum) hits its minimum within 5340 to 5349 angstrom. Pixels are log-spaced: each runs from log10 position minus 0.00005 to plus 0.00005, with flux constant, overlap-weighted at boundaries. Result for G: 5347.08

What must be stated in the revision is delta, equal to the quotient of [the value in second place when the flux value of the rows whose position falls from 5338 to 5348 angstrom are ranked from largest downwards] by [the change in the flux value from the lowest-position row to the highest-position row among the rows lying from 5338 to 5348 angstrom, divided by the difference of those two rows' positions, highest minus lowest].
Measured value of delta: -108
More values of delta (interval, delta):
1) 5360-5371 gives -44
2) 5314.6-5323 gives -78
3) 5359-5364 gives 137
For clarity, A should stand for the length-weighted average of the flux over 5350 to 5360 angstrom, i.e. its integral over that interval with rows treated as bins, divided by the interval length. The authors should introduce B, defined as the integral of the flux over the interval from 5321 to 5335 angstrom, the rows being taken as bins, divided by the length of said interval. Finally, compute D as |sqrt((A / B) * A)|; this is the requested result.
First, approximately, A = 13.1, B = 13.1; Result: 3.62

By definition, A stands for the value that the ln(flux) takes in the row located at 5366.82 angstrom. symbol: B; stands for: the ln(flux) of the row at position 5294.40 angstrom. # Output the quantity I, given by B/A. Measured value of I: 1.06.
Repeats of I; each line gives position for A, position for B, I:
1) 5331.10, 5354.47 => 1.05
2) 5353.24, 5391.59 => 0.97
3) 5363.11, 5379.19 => 1.01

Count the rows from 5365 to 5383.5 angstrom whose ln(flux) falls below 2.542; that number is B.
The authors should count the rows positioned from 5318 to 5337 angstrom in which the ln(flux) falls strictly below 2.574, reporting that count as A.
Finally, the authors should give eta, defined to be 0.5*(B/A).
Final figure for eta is 0.71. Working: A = 7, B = 10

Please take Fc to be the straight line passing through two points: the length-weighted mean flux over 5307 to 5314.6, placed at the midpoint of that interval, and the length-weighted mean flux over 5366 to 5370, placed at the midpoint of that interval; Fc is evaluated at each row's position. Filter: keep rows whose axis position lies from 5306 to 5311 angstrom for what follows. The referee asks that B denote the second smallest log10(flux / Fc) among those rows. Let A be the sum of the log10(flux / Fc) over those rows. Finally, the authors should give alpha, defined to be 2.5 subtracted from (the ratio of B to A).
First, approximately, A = -0.03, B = -0.0198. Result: -1.75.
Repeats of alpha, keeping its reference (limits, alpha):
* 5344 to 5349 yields -2.26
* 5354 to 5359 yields -2.39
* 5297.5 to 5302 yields -2.86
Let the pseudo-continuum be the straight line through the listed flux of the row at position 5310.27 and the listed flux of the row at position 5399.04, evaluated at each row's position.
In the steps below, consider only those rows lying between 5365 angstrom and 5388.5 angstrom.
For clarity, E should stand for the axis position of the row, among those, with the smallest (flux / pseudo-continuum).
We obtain 5370.53 angstrom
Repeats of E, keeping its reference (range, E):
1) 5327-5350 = 5347.08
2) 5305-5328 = 5310.27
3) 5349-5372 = 5370.53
